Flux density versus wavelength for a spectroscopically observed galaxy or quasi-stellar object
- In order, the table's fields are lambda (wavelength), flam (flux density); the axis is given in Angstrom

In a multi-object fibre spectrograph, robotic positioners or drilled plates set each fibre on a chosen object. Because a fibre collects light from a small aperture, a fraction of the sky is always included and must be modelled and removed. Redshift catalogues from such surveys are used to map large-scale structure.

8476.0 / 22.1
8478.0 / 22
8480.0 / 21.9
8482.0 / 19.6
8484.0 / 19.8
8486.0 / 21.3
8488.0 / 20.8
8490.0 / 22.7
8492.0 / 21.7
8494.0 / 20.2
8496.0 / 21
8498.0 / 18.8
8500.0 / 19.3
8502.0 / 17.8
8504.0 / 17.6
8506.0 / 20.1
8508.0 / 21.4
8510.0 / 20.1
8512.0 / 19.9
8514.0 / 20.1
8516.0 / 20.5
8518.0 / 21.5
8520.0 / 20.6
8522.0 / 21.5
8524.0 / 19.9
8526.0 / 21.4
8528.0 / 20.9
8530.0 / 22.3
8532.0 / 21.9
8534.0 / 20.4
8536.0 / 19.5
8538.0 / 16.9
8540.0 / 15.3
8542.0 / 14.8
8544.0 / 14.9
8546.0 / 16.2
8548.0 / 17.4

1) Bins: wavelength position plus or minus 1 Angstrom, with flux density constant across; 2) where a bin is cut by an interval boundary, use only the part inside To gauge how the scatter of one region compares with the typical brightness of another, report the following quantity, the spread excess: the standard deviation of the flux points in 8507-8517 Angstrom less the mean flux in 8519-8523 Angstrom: -20.5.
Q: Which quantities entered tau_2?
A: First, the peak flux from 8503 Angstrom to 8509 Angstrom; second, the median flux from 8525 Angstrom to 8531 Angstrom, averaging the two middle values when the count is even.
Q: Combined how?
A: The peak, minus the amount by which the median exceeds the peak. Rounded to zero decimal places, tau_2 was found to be 21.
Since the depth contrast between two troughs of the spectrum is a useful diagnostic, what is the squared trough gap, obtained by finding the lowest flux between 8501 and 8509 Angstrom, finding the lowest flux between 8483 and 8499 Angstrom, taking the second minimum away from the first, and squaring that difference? 1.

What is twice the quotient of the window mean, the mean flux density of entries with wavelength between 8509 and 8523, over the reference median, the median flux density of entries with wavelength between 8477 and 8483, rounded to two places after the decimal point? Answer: 1.88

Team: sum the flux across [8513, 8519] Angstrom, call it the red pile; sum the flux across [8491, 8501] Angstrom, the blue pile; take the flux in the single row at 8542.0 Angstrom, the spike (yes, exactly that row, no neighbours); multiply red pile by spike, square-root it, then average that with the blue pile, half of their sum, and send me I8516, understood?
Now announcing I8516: 66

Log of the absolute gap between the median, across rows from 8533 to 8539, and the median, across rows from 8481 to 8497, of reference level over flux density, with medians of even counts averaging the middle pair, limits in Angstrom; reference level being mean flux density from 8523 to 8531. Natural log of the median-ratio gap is -2.6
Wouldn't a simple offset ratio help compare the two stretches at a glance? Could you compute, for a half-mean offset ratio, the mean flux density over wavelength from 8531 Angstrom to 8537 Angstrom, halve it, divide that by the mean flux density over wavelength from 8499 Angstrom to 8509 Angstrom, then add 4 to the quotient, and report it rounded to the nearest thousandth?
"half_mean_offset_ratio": 4.535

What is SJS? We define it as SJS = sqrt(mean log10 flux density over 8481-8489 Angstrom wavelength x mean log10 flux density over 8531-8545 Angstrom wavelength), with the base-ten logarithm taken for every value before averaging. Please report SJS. 1.28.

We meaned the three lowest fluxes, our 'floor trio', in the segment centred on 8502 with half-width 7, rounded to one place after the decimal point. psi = 18.1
